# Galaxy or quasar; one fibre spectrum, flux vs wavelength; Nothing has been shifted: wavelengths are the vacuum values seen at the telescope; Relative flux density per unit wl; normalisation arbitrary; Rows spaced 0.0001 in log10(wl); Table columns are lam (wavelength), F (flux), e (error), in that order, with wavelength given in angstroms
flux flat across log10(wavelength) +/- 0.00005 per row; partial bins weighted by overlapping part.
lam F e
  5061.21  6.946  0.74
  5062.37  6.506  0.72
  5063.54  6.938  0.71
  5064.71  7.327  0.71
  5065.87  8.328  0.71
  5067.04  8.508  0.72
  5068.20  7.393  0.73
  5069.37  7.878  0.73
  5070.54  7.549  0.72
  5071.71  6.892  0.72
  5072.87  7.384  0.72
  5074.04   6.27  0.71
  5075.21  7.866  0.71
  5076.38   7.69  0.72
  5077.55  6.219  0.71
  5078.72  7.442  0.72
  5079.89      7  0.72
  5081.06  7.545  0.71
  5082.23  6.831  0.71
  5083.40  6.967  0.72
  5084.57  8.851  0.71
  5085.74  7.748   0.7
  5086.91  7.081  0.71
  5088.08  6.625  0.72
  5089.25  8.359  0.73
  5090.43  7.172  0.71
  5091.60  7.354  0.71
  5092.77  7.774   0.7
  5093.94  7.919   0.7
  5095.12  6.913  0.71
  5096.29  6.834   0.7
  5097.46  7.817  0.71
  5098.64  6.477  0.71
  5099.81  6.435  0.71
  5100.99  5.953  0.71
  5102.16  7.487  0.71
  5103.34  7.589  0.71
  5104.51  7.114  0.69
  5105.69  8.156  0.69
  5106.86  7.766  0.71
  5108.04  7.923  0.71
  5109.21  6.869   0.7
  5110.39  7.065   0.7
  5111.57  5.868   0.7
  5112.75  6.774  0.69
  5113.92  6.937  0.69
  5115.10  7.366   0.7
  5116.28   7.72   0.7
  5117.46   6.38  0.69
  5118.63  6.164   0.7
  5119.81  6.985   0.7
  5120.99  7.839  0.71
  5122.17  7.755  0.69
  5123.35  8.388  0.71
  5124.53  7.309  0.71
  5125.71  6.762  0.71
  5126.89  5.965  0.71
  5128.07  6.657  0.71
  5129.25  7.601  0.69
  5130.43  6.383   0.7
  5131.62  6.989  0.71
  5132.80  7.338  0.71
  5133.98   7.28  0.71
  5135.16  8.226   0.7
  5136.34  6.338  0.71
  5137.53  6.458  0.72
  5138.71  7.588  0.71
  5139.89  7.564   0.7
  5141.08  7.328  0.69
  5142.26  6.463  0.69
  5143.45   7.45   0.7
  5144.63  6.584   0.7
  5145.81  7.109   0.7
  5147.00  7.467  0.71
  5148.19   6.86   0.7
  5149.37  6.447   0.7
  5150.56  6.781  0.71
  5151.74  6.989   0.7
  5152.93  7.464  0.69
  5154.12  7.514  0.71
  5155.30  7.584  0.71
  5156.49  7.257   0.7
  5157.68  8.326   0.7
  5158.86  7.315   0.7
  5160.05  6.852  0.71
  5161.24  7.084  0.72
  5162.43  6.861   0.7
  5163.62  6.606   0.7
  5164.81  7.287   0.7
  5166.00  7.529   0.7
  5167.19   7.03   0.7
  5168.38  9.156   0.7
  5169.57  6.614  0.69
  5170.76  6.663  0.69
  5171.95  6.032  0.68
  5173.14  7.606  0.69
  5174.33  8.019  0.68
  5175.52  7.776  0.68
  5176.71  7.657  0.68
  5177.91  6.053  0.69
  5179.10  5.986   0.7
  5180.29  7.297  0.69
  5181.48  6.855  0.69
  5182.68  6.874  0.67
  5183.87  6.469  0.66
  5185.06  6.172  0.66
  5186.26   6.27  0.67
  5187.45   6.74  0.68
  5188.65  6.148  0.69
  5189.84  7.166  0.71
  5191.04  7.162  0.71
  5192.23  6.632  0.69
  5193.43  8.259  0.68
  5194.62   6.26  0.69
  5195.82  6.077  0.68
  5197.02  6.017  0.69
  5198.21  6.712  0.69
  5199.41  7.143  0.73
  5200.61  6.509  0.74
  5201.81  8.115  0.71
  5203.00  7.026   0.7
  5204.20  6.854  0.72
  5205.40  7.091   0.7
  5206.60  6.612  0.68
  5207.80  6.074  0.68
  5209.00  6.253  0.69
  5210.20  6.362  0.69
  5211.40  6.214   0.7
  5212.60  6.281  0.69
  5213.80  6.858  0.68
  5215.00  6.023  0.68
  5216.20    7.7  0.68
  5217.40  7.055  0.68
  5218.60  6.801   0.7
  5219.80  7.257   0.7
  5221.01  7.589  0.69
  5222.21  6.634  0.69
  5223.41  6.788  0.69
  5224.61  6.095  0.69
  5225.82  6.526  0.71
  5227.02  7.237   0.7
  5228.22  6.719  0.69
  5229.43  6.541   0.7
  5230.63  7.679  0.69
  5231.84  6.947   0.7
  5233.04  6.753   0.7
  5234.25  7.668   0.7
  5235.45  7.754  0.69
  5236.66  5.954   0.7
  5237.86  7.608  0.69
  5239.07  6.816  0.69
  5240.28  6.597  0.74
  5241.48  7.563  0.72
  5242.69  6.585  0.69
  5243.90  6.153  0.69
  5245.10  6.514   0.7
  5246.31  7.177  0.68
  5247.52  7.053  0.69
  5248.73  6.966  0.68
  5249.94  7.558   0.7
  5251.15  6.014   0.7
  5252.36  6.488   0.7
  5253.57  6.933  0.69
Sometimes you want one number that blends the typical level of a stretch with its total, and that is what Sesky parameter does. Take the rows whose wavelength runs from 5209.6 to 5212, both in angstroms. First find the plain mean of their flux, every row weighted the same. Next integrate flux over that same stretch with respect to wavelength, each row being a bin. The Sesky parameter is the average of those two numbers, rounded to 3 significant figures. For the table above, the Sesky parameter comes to 10.7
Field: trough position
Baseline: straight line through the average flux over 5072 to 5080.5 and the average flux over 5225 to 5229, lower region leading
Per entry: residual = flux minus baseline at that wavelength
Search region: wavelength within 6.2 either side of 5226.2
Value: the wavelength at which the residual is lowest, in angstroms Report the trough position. 5224.61 angstroms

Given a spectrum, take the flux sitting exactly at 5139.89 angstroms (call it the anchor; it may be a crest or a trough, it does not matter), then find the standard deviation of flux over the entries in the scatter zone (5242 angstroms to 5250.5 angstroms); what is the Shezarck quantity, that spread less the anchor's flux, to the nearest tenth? -7.1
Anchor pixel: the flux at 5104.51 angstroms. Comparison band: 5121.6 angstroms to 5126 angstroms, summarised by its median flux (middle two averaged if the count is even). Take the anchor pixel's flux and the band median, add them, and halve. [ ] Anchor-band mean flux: 7.32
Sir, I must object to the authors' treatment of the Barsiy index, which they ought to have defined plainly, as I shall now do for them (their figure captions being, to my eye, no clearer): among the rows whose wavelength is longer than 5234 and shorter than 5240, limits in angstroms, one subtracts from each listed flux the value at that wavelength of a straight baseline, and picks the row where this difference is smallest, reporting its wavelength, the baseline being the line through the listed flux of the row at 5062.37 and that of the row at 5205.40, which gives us 5236.66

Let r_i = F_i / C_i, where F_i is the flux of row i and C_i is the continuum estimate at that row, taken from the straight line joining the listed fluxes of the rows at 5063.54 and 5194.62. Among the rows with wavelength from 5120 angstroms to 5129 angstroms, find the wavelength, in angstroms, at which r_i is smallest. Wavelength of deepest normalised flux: 5126.89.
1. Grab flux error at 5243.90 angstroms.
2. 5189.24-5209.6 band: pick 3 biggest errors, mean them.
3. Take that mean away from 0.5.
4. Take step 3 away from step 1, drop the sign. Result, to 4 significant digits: 0.9200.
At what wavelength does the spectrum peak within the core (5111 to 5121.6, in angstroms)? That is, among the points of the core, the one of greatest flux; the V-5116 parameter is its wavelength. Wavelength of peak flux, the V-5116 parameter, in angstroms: 5120.99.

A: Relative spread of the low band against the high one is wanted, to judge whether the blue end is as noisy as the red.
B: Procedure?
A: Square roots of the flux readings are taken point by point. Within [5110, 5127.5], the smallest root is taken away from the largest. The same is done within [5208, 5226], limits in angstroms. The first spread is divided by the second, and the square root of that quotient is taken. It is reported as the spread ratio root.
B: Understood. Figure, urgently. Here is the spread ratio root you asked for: 1.2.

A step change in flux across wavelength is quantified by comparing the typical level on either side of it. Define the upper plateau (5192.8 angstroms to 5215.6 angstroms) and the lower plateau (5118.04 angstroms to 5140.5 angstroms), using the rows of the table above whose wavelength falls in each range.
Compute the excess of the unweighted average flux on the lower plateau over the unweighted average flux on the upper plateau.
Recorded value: 0.47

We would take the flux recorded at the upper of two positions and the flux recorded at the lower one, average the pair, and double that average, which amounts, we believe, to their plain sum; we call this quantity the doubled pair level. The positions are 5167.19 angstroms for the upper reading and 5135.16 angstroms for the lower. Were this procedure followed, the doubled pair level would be 15.3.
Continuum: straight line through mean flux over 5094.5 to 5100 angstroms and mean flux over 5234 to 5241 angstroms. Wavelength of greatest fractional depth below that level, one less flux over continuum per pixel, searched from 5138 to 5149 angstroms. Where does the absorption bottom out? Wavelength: 5142.26 angstroms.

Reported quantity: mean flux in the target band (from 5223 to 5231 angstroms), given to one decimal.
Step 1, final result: 6.8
